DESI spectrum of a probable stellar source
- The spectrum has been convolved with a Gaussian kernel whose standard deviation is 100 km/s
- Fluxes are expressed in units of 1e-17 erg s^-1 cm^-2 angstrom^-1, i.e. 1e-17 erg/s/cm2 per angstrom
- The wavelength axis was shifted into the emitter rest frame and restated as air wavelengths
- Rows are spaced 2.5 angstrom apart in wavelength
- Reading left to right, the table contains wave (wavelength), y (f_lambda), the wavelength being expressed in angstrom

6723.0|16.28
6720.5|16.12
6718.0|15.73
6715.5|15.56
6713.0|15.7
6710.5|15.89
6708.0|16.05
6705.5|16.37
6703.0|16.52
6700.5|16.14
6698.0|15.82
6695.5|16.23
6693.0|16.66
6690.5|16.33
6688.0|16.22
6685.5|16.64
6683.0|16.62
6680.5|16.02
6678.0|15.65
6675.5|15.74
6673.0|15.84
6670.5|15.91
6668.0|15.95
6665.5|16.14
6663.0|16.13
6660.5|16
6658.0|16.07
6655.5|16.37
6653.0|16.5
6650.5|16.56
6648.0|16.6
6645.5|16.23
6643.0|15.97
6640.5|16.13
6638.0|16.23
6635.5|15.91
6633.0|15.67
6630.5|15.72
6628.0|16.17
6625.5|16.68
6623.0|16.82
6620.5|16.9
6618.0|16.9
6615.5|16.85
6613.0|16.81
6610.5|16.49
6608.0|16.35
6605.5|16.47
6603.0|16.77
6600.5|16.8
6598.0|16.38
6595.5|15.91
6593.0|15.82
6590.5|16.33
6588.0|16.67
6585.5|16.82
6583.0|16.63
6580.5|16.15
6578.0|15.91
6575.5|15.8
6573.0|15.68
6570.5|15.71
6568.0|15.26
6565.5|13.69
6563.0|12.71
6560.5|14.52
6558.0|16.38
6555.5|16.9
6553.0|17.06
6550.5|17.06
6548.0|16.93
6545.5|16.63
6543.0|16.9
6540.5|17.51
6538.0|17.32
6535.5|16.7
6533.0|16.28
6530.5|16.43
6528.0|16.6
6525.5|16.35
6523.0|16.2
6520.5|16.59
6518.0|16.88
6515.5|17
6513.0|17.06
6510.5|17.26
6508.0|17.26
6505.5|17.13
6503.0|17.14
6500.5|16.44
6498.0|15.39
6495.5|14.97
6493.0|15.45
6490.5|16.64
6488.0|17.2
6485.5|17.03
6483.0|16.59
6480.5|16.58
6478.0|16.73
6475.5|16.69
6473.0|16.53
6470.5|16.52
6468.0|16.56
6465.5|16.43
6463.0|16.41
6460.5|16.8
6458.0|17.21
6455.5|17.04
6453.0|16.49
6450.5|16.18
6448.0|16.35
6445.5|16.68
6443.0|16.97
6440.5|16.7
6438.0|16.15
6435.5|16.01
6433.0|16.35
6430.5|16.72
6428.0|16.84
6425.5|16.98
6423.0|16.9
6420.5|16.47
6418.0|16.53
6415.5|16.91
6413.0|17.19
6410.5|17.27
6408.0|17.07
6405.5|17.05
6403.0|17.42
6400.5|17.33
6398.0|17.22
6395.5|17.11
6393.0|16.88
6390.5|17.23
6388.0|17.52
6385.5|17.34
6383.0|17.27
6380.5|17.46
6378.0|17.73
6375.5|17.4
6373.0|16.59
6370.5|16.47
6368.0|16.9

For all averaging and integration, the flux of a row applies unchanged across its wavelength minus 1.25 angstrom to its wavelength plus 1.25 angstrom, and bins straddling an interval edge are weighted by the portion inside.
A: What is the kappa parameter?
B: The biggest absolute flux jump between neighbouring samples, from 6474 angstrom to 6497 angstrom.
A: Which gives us 1.19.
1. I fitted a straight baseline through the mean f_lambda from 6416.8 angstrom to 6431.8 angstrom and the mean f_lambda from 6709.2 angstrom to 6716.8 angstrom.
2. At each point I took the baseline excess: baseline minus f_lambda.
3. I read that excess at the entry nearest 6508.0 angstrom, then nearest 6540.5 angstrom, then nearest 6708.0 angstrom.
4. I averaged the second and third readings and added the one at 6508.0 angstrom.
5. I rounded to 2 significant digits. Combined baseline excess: -1.6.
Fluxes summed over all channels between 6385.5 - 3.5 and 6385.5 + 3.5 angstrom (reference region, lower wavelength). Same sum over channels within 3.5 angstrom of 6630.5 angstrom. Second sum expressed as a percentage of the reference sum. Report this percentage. 91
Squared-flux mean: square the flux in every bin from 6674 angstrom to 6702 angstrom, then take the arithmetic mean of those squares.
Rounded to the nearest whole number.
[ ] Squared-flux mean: 262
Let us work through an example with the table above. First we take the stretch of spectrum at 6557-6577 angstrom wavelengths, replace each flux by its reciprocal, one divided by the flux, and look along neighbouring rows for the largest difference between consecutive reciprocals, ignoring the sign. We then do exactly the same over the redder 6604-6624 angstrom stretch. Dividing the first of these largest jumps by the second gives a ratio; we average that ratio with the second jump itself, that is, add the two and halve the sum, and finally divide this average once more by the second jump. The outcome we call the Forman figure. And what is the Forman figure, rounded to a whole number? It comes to 3680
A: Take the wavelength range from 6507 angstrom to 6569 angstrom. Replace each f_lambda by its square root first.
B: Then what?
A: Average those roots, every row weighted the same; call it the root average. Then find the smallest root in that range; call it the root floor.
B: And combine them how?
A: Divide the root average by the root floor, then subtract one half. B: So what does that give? 0.634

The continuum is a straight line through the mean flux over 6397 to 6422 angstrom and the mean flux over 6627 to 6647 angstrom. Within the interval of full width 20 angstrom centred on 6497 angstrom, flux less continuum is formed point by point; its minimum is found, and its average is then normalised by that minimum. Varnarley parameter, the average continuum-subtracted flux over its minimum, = 0.2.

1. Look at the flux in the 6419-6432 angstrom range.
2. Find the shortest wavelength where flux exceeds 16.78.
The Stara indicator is 6423.0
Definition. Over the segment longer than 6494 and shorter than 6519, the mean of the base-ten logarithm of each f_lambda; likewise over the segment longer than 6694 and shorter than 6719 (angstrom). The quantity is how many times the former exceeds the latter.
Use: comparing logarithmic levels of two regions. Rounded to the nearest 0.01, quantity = 1.01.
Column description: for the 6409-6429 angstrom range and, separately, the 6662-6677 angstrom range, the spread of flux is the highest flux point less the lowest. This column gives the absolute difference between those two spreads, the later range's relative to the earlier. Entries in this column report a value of 0.40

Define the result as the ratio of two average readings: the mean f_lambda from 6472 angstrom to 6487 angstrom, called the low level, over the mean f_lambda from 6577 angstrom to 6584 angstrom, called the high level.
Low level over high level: 1.03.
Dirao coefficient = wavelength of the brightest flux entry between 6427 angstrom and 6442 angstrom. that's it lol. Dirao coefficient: 6428.0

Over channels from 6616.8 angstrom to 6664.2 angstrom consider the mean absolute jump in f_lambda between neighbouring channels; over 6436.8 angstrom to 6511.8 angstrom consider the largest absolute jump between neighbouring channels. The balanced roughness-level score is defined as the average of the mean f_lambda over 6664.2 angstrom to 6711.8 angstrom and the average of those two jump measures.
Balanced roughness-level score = 8.4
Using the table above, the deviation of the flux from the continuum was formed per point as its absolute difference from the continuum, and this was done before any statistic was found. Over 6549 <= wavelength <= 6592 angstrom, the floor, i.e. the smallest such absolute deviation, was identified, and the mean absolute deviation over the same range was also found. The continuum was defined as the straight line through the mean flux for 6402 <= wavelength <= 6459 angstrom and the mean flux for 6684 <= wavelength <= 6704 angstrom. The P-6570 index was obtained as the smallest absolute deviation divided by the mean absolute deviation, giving 0.14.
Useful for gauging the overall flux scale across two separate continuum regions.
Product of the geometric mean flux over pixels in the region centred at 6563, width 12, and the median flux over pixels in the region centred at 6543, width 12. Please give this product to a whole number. 245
